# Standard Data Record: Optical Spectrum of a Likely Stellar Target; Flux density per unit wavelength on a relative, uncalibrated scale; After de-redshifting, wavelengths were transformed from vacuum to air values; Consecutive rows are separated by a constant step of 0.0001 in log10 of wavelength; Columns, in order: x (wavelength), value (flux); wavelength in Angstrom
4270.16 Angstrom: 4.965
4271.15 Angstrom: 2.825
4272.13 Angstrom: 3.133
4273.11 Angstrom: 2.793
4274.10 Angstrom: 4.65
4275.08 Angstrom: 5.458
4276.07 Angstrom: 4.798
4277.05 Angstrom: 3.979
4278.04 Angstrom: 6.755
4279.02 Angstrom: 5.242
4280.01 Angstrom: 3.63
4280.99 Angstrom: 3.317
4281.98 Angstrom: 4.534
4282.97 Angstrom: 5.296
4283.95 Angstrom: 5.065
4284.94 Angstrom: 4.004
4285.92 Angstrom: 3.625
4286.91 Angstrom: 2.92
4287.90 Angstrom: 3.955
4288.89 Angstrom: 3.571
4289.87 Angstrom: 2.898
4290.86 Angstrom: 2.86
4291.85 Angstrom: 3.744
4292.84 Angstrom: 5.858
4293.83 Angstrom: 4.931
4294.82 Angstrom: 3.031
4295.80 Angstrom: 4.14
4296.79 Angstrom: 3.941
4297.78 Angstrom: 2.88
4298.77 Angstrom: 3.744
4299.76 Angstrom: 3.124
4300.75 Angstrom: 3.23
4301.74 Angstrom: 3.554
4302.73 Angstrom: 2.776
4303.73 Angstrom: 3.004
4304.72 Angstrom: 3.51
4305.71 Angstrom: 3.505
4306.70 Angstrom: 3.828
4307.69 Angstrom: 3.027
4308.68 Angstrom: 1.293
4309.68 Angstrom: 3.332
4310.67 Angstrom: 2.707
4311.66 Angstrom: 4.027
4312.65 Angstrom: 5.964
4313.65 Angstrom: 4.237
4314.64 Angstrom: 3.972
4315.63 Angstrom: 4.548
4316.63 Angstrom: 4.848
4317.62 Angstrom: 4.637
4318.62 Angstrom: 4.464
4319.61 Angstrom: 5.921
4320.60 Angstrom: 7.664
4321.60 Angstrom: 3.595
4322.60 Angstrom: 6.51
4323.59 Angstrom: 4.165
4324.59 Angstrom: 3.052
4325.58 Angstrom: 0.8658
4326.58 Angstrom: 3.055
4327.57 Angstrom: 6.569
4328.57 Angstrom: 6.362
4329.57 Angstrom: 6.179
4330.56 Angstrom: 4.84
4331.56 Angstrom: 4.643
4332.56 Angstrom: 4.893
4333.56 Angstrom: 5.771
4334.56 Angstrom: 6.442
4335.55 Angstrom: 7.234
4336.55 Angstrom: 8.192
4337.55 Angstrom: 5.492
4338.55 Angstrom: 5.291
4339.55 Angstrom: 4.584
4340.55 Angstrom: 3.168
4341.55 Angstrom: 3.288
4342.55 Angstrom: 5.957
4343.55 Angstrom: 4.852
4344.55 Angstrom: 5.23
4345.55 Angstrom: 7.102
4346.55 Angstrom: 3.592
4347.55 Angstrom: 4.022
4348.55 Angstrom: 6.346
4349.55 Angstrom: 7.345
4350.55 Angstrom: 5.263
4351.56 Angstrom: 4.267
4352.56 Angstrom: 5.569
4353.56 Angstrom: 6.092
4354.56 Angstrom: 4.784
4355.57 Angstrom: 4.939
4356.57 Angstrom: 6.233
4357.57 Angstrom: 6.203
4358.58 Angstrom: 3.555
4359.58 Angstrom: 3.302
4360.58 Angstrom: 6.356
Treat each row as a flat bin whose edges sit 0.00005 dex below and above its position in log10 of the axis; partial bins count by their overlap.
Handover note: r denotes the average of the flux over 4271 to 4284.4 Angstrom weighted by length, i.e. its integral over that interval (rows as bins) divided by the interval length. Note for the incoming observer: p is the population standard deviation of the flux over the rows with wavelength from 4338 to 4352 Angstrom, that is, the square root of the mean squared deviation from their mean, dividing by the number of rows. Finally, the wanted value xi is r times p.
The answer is 5.7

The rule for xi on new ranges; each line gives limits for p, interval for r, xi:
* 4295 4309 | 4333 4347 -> 3.7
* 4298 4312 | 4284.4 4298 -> 2.4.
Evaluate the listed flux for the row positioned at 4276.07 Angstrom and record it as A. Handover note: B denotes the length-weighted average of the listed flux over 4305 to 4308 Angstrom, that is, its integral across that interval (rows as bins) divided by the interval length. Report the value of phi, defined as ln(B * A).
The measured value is 2.82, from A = 4.798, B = 3.5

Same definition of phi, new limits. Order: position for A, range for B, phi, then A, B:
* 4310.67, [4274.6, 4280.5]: 2.60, 2.707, 5.0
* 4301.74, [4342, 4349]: 2.93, 3.554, 5.3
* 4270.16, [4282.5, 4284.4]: 3.25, 4.965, 5.2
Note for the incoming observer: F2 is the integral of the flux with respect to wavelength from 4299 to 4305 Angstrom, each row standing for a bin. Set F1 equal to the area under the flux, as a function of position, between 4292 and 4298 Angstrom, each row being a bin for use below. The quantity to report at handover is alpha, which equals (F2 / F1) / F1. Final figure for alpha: 0.031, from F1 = 25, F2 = 19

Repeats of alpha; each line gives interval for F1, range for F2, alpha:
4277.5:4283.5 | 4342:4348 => 0.037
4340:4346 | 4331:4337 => 0.043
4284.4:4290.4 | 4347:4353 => 0.074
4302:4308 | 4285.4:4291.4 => 0.051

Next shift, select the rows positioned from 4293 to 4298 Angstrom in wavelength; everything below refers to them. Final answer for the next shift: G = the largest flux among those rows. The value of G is 4.931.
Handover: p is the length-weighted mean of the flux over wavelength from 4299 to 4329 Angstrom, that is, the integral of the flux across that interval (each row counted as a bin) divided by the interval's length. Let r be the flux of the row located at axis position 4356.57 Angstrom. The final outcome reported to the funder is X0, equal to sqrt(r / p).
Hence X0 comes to 1.24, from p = 4.04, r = 6.233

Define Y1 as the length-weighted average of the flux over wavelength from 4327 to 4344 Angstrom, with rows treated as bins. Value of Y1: 5.5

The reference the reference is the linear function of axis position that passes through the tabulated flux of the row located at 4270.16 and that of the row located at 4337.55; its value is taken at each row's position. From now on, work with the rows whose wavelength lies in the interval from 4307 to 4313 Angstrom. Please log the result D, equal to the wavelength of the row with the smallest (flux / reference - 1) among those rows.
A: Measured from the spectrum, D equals 4308.68 Angstrom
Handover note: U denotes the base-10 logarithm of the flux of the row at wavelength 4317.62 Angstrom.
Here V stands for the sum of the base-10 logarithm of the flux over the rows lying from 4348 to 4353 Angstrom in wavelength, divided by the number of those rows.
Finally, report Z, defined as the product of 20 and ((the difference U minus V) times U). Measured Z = -1.2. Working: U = 0.67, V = 0.75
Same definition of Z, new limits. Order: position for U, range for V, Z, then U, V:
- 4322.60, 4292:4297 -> 3.0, 0.81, 0.63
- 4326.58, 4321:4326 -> 0.0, 0.49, 0.48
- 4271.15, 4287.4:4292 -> -0.7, 0.45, 0.53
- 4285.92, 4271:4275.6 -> 0.0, 0.56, 0.56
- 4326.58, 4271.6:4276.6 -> -1.2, 0.49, 0.61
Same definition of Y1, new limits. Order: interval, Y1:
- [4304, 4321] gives 4.2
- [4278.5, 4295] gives 4.1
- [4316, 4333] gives 4.8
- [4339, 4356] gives 5.1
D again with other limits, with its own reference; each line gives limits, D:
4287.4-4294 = 4290.86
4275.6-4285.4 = 4280.99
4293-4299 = 4297.78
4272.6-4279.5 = 4273.11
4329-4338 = 4331.56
